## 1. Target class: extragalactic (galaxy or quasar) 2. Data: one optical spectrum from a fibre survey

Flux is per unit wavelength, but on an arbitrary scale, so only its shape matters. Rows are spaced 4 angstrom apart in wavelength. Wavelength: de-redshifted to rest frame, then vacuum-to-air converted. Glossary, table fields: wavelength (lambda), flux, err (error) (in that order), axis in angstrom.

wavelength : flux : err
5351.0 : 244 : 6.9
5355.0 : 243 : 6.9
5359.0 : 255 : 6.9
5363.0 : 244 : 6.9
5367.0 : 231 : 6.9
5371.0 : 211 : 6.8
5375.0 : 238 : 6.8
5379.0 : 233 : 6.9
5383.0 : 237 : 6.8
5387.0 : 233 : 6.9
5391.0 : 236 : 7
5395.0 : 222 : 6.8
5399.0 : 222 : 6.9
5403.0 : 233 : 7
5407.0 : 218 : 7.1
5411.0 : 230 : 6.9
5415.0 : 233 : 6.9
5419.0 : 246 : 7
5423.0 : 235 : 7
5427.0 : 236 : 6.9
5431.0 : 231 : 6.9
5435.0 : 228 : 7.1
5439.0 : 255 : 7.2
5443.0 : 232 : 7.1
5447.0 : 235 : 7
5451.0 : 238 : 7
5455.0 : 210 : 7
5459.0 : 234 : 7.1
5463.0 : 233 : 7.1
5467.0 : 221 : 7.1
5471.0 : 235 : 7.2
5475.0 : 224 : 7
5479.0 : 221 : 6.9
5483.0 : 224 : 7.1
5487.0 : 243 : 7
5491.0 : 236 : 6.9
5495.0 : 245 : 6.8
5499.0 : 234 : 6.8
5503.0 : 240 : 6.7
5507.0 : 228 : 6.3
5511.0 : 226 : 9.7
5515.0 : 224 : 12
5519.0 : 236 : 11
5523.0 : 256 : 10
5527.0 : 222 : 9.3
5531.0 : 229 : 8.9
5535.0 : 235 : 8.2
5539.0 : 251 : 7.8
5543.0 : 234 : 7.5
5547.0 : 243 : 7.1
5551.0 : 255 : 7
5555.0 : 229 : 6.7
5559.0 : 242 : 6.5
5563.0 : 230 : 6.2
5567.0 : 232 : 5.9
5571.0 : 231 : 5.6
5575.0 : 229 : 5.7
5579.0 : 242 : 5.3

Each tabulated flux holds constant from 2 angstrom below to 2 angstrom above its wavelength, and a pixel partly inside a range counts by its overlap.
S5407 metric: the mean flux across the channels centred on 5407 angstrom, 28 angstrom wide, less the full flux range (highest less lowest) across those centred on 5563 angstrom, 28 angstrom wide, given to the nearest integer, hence 203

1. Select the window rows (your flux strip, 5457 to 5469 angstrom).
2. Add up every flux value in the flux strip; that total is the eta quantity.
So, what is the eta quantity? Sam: 688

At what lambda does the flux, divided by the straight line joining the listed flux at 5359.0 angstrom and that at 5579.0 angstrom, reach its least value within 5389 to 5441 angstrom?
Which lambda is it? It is 5407.0 angstrom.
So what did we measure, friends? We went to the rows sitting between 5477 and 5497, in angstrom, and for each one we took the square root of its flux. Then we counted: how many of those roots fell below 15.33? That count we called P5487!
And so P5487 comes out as 2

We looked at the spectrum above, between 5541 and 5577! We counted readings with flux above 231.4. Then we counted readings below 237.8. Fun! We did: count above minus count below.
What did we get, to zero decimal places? -1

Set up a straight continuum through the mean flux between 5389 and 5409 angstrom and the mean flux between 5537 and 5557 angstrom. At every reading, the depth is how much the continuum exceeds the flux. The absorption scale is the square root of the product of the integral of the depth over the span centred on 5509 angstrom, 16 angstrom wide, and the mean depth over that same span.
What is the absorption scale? 35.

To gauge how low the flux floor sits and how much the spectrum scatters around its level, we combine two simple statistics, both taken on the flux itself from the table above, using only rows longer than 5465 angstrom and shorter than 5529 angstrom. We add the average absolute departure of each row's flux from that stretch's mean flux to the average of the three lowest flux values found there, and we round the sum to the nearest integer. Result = 230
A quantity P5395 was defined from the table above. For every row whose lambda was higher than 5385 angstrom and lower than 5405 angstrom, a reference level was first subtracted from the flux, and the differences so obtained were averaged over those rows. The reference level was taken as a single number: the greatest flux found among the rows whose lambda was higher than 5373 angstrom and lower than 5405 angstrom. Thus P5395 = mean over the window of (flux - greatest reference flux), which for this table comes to -8.8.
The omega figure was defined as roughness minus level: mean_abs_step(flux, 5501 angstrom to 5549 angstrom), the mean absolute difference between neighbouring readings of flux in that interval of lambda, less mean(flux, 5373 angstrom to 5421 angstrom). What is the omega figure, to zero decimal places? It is -219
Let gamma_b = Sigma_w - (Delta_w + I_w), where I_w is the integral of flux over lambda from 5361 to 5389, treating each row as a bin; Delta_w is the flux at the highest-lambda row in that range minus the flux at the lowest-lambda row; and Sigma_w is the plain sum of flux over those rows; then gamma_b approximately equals -4870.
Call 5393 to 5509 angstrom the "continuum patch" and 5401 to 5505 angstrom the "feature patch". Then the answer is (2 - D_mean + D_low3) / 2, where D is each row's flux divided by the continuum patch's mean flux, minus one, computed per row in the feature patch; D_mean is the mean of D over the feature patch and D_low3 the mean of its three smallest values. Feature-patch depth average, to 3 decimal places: 0.965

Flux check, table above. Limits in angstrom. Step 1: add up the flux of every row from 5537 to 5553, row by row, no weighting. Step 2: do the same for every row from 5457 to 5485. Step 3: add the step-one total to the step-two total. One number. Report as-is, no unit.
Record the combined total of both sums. 2575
